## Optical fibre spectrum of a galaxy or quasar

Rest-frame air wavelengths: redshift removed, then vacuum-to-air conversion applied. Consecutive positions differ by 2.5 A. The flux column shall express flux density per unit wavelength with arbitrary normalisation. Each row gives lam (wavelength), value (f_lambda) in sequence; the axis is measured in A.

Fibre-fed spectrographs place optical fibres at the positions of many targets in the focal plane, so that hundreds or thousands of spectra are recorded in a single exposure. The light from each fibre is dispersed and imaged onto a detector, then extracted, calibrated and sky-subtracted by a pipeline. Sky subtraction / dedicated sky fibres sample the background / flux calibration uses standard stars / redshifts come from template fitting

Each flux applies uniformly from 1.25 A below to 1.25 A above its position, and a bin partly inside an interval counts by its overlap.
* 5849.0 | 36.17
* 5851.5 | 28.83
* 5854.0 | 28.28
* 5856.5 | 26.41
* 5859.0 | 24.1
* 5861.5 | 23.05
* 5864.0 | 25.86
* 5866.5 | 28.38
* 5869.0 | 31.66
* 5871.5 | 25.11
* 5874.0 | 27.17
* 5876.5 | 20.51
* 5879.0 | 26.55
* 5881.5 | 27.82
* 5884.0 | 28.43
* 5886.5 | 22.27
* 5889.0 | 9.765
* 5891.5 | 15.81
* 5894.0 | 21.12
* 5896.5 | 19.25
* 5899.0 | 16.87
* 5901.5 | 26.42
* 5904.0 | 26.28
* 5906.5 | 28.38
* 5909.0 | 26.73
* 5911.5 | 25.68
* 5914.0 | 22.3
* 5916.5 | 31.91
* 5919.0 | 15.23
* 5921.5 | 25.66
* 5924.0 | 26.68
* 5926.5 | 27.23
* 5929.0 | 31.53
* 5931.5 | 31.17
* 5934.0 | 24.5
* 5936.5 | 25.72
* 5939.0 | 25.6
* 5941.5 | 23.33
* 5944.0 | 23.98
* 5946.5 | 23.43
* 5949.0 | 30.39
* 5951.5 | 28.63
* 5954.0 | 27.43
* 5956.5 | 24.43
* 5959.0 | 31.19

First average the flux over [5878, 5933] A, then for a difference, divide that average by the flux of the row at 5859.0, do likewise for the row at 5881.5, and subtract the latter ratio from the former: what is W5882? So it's 0.13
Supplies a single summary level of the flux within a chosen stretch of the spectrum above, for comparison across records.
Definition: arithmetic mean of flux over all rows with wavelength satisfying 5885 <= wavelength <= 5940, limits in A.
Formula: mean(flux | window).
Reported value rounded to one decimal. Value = 23.9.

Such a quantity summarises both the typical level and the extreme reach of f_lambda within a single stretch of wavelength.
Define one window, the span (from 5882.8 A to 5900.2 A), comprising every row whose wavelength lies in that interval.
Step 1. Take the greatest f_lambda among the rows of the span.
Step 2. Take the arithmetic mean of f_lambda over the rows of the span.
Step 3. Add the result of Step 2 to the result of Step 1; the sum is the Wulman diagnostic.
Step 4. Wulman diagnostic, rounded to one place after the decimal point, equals 47.5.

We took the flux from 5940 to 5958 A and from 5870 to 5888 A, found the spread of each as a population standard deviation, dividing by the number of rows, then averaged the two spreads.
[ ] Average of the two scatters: 2.70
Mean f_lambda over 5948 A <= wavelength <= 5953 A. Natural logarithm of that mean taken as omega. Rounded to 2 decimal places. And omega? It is 3.38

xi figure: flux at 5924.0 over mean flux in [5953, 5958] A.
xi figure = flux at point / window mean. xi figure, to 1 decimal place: 1.0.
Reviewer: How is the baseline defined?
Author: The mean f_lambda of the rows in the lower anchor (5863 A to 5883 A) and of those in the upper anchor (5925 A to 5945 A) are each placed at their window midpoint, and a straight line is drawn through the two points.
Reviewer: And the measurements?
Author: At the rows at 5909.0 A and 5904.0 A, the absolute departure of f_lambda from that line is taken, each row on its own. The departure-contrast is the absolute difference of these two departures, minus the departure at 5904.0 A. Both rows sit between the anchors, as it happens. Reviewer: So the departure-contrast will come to -0.1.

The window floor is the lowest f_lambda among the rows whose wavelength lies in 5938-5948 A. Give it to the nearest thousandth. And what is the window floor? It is 23.330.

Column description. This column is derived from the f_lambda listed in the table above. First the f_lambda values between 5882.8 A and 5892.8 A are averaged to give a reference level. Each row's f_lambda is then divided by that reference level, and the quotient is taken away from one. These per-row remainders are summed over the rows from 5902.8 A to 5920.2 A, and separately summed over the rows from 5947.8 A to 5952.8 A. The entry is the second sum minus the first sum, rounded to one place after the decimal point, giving 1.2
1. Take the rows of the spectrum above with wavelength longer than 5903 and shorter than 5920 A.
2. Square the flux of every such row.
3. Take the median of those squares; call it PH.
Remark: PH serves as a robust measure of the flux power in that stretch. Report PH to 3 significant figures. 691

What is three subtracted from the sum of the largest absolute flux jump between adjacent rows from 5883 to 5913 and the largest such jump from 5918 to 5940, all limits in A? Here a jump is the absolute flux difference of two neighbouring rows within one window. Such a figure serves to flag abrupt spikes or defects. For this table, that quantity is 19.9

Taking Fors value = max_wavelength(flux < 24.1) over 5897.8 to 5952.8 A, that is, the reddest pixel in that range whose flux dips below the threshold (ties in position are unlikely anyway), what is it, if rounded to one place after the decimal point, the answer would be 5946.5 A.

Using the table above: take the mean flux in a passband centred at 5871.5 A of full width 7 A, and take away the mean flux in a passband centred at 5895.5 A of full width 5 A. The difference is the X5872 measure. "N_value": 8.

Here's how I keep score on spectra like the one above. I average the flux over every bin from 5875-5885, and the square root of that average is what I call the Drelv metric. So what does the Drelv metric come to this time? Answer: 5.08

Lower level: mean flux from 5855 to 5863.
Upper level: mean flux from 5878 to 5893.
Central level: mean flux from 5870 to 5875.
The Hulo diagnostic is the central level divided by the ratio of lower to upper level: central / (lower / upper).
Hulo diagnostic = 23.2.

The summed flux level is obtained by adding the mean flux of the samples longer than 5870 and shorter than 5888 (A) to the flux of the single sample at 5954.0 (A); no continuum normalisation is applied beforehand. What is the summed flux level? 53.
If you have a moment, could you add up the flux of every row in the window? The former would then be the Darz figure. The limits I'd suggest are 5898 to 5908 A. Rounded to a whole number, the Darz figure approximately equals 98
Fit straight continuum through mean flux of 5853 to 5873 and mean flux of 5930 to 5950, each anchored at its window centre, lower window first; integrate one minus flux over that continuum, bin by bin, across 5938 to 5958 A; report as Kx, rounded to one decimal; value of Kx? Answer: 0.0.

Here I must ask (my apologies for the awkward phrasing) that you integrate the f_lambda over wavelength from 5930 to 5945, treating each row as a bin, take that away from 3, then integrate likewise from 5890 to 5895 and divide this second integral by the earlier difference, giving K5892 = -0.2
